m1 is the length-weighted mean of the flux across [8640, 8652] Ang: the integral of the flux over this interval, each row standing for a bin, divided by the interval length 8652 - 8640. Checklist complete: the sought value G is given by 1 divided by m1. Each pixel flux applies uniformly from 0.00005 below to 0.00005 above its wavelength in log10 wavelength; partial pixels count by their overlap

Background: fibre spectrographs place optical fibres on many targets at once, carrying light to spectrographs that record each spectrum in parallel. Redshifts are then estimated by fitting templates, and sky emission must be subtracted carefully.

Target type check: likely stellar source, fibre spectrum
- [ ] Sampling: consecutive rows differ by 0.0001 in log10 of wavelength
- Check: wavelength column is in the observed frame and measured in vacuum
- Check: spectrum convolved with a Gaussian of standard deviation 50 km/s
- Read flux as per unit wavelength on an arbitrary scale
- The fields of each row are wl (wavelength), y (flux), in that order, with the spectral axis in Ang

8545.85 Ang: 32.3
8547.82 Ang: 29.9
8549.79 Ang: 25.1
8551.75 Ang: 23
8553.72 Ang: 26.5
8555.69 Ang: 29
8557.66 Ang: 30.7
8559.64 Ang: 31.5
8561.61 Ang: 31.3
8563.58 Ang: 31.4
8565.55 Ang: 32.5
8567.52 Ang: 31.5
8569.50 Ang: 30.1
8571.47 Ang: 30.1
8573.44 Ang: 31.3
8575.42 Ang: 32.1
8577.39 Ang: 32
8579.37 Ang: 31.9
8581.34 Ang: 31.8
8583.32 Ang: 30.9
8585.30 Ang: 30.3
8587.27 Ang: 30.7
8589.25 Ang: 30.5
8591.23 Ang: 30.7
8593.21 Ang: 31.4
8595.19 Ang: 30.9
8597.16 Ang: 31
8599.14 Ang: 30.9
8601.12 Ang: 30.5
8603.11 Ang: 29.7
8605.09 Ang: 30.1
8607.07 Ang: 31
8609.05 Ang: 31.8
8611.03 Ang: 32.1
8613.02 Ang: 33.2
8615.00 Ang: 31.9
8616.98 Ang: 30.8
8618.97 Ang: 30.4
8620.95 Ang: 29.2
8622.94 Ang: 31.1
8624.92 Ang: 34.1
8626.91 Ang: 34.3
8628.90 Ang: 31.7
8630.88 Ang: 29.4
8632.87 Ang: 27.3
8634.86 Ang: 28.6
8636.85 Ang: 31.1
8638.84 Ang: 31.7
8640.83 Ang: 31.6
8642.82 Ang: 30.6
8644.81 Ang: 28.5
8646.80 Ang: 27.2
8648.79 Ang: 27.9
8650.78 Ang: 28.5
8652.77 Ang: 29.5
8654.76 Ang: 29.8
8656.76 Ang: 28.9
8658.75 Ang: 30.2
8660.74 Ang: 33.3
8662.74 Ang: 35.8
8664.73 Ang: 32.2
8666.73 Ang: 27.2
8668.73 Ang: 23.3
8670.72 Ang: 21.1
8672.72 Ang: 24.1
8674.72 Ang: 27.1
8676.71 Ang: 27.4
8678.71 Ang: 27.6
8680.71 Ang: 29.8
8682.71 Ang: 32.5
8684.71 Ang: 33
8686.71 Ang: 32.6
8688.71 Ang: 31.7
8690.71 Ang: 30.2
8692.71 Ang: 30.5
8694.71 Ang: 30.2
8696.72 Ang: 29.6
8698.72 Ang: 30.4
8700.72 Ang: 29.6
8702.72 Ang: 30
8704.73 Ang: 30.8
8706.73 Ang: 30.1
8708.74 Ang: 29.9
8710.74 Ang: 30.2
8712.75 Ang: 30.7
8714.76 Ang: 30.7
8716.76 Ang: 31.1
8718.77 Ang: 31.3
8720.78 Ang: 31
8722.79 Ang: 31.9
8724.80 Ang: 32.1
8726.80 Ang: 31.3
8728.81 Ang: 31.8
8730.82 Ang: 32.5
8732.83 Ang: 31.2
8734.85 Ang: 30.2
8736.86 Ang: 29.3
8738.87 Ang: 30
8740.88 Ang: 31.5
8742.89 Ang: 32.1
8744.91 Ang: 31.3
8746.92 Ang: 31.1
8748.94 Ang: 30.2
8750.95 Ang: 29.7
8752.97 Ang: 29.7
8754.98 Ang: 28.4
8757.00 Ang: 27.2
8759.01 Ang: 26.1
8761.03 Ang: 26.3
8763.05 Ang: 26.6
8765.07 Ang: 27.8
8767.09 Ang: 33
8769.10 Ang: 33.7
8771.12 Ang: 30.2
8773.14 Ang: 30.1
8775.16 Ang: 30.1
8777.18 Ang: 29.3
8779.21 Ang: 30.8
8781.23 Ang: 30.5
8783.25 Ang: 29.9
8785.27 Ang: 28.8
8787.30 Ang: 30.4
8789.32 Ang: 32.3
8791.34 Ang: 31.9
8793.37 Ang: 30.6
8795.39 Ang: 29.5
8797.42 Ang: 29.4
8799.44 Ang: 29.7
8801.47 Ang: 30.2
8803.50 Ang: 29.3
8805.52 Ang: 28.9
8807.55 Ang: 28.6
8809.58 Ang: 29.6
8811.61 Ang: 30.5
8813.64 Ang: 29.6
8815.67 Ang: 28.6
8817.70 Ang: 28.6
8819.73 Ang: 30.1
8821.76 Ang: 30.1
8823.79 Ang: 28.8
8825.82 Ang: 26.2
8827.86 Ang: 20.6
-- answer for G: 0.0344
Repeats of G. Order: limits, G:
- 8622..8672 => 0.0336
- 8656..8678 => 0.0354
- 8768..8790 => 0.0327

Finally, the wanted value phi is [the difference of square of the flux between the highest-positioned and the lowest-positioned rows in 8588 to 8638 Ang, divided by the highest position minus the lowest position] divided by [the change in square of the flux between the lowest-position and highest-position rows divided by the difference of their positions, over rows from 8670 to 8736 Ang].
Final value 0.1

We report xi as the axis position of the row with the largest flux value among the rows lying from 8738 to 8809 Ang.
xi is 8769.10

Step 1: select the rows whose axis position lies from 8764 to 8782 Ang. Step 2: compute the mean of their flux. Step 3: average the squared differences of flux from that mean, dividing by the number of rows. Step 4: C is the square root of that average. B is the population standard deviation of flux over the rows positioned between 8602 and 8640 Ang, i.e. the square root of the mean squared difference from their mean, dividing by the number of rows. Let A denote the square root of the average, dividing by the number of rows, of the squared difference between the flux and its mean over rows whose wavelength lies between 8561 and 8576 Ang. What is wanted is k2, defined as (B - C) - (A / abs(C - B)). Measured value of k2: -17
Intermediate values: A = 0.8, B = 1.73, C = 1.7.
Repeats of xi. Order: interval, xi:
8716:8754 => 8730.82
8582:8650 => 8626.91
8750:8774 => 8769.10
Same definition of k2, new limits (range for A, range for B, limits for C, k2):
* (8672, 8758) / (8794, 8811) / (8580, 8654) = -3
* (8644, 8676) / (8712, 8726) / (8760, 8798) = -4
